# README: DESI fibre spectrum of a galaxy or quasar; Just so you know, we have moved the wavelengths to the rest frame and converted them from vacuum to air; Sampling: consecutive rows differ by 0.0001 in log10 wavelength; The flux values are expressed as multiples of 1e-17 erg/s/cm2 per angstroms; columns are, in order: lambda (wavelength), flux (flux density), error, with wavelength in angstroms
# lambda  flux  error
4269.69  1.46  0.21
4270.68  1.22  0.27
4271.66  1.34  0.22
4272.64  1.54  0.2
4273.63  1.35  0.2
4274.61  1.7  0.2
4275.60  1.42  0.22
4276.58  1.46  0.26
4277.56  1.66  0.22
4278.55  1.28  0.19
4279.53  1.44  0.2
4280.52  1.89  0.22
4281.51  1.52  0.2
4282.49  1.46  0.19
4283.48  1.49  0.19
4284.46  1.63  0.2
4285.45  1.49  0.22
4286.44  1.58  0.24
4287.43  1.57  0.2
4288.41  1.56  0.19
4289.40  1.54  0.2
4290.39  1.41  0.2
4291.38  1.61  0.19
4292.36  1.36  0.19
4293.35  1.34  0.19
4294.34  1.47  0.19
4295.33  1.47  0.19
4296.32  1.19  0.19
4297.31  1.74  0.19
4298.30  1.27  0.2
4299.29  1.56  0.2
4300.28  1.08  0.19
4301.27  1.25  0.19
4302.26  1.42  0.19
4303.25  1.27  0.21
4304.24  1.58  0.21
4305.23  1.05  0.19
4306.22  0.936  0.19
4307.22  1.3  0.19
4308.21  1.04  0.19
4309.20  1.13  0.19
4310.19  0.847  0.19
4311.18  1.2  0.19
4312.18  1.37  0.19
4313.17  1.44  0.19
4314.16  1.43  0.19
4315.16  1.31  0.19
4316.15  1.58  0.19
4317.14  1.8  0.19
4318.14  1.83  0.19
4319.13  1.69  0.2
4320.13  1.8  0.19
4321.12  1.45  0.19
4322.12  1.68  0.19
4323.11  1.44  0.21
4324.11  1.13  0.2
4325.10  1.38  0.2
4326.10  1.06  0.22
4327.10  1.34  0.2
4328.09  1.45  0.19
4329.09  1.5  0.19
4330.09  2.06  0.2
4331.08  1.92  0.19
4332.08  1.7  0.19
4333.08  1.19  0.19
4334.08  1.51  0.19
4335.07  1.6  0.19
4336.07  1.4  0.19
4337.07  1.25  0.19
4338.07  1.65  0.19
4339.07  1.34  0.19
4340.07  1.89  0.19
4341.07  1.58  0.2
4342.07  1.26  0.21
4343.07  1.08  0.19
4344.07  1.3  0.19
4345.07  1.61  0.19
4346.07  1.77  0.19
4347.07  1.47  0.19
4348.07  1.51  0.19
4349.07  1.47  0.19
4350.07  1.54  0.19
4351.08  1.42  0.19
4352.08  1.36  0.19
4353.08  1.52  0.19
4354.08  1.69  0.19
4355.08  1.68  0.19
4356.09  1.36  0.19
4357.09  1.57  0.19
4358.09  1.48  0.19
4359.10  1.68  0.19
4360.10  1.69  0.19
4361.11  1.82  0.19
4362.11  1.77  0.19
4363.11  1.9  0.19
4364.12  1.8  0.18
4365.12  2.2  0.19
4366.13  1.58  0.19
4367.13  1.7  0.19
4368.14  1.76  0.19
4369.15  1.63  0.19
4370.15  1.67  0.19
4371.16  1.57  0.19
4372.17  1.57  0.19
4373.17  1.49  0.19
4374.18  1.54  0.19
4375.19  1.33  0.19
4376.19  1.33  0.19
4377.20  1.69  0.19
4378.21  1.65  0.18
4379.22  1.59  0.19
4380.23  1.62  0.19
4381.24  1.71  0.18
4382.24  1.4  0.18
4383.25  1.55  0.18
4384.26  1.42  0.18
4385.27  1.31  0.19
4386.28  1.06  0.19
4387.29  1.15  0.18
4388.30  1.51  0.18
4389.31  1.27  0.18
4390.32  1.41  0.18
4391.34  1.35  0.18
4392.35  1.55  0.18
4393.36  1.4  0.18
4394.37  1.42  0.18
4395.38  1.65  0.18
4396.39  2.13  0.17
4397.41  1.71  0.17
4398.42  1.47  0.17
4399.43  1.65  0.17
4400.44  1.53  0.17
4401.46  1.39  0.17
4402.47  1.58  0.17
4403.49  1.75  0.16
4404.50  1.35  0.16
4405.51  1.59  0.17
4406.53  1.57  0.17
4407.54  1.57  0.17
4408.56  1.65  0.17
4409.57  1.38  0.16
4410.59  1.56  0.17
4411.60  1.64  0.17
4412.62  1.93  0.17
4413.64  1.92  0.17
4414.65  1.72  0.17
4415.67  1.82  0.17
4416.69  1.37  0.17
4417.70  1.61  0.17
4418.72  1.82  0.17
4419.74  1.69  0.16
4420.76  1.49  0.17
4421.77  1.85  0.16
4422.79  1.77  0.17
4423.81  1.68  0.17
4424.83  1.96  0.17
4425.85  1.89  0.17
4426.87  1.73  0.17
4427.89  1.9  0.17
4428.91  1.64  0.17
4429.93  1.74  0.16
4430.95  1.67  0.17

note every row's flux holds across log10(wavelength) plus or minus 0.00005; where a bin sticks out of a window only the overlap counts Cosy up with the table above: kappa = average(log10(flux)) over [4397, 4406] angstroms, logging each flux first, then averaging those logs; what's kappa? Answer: 0.191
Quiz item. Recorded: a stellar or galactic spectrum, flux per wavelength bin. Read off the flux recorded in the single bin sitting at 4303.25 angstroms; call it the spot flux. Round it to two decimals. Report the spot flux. 1.27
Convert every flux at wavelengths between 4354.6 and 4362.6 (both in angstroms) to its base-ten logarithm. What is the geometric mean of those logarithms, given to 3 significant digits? 0.207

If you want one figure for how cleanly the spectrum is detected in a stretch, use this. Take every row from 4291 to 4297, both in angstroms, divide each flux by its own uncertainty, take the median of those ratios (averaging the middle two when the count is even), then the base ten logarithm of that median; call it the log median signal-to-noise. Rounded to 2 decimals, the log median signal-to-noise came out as 0.87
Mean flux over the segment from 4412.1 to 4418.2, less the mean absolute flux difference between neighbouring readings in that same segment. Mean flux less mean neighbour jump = 1.53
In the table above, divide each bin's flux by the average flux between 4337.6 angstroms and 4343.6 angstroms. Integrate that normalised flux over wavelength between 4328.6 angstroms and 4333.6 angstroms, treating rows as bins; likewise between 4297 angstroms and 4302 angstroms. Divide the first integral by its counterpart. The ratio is 1.22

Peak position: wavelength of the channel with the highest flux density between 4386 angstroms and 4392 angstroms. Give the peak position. 4388.30 angstroms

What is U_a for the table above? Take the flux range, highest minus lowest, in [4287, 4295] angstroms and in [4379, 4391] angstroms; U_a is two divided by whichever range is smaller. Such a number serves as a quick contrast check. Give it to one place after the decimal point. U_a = 7.4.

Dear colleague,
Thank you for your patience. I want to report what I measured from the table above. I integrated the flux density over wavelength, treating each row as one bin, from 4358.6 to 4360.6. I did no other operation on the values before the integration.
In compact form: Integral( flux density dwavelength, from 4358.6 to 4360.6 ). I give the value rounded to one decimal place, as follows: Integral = 3.4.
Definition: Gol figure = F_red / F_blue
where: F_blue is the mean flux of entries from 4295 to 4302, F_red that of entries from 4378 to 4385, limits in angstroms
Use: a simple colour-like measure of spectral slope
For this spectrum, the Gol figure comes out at 1.14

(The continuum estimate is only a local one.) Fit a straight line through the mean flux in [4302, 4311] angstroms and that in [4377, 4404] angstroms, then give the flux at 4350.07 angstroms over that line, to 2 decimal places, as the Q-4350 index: 1.14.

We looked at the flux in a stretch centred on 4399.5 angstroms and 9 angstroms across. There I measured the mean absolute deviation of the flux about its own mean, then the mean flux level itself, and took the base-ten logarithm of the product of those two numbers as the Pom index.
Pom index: -0.63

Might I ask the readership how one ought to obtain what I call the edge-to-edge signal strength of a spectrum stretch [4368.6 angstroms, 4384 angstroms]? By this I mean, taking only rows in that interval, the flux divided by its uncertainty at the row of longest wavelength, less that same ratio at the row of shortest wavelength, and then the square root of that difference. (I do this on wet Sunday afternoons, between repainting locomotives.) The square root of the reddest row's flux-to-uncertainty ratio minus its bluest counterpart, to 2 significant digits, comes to 0.18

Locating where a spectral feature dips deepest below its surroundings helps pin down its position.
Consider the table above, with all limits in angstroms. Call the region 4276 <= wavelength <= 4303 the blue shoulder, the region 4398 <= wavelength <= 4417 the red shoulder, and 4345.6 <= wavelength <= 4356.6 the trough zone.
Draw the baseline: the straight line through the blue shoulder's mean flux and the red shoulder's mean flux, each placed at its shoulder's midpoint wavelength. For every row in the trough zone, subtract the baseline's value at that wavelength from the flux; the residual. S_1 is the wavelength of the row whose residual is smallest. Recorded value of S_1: 4356.09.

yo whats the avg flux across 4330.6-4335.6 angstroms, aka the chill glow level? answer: 1.58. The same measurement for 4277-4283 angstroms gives 1.54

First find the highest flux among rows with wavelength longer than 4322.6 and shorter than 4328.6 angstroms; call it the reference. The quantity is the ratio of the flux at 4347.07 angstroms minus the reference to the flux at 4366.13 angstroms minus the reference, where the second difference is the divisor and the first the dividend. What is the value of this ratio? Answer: 0.15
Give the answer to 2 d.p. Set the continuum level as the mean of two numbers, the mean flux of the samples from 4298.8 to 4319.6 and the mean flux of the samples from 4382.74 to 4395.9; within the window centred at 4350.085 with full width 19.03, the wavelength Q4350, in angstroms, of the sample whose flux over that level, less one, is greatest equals 4346.07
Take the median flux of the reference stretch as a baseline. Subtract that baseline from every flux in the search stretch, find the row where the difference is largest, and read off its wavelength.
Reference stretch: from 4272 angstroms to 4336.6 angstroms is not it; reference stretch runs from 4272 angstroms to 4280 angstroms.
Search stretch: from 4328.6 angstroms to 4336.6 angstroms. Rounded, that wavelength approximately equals 4330.09 angstroms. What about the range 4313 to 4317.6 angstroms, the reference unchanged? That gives 4317.14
